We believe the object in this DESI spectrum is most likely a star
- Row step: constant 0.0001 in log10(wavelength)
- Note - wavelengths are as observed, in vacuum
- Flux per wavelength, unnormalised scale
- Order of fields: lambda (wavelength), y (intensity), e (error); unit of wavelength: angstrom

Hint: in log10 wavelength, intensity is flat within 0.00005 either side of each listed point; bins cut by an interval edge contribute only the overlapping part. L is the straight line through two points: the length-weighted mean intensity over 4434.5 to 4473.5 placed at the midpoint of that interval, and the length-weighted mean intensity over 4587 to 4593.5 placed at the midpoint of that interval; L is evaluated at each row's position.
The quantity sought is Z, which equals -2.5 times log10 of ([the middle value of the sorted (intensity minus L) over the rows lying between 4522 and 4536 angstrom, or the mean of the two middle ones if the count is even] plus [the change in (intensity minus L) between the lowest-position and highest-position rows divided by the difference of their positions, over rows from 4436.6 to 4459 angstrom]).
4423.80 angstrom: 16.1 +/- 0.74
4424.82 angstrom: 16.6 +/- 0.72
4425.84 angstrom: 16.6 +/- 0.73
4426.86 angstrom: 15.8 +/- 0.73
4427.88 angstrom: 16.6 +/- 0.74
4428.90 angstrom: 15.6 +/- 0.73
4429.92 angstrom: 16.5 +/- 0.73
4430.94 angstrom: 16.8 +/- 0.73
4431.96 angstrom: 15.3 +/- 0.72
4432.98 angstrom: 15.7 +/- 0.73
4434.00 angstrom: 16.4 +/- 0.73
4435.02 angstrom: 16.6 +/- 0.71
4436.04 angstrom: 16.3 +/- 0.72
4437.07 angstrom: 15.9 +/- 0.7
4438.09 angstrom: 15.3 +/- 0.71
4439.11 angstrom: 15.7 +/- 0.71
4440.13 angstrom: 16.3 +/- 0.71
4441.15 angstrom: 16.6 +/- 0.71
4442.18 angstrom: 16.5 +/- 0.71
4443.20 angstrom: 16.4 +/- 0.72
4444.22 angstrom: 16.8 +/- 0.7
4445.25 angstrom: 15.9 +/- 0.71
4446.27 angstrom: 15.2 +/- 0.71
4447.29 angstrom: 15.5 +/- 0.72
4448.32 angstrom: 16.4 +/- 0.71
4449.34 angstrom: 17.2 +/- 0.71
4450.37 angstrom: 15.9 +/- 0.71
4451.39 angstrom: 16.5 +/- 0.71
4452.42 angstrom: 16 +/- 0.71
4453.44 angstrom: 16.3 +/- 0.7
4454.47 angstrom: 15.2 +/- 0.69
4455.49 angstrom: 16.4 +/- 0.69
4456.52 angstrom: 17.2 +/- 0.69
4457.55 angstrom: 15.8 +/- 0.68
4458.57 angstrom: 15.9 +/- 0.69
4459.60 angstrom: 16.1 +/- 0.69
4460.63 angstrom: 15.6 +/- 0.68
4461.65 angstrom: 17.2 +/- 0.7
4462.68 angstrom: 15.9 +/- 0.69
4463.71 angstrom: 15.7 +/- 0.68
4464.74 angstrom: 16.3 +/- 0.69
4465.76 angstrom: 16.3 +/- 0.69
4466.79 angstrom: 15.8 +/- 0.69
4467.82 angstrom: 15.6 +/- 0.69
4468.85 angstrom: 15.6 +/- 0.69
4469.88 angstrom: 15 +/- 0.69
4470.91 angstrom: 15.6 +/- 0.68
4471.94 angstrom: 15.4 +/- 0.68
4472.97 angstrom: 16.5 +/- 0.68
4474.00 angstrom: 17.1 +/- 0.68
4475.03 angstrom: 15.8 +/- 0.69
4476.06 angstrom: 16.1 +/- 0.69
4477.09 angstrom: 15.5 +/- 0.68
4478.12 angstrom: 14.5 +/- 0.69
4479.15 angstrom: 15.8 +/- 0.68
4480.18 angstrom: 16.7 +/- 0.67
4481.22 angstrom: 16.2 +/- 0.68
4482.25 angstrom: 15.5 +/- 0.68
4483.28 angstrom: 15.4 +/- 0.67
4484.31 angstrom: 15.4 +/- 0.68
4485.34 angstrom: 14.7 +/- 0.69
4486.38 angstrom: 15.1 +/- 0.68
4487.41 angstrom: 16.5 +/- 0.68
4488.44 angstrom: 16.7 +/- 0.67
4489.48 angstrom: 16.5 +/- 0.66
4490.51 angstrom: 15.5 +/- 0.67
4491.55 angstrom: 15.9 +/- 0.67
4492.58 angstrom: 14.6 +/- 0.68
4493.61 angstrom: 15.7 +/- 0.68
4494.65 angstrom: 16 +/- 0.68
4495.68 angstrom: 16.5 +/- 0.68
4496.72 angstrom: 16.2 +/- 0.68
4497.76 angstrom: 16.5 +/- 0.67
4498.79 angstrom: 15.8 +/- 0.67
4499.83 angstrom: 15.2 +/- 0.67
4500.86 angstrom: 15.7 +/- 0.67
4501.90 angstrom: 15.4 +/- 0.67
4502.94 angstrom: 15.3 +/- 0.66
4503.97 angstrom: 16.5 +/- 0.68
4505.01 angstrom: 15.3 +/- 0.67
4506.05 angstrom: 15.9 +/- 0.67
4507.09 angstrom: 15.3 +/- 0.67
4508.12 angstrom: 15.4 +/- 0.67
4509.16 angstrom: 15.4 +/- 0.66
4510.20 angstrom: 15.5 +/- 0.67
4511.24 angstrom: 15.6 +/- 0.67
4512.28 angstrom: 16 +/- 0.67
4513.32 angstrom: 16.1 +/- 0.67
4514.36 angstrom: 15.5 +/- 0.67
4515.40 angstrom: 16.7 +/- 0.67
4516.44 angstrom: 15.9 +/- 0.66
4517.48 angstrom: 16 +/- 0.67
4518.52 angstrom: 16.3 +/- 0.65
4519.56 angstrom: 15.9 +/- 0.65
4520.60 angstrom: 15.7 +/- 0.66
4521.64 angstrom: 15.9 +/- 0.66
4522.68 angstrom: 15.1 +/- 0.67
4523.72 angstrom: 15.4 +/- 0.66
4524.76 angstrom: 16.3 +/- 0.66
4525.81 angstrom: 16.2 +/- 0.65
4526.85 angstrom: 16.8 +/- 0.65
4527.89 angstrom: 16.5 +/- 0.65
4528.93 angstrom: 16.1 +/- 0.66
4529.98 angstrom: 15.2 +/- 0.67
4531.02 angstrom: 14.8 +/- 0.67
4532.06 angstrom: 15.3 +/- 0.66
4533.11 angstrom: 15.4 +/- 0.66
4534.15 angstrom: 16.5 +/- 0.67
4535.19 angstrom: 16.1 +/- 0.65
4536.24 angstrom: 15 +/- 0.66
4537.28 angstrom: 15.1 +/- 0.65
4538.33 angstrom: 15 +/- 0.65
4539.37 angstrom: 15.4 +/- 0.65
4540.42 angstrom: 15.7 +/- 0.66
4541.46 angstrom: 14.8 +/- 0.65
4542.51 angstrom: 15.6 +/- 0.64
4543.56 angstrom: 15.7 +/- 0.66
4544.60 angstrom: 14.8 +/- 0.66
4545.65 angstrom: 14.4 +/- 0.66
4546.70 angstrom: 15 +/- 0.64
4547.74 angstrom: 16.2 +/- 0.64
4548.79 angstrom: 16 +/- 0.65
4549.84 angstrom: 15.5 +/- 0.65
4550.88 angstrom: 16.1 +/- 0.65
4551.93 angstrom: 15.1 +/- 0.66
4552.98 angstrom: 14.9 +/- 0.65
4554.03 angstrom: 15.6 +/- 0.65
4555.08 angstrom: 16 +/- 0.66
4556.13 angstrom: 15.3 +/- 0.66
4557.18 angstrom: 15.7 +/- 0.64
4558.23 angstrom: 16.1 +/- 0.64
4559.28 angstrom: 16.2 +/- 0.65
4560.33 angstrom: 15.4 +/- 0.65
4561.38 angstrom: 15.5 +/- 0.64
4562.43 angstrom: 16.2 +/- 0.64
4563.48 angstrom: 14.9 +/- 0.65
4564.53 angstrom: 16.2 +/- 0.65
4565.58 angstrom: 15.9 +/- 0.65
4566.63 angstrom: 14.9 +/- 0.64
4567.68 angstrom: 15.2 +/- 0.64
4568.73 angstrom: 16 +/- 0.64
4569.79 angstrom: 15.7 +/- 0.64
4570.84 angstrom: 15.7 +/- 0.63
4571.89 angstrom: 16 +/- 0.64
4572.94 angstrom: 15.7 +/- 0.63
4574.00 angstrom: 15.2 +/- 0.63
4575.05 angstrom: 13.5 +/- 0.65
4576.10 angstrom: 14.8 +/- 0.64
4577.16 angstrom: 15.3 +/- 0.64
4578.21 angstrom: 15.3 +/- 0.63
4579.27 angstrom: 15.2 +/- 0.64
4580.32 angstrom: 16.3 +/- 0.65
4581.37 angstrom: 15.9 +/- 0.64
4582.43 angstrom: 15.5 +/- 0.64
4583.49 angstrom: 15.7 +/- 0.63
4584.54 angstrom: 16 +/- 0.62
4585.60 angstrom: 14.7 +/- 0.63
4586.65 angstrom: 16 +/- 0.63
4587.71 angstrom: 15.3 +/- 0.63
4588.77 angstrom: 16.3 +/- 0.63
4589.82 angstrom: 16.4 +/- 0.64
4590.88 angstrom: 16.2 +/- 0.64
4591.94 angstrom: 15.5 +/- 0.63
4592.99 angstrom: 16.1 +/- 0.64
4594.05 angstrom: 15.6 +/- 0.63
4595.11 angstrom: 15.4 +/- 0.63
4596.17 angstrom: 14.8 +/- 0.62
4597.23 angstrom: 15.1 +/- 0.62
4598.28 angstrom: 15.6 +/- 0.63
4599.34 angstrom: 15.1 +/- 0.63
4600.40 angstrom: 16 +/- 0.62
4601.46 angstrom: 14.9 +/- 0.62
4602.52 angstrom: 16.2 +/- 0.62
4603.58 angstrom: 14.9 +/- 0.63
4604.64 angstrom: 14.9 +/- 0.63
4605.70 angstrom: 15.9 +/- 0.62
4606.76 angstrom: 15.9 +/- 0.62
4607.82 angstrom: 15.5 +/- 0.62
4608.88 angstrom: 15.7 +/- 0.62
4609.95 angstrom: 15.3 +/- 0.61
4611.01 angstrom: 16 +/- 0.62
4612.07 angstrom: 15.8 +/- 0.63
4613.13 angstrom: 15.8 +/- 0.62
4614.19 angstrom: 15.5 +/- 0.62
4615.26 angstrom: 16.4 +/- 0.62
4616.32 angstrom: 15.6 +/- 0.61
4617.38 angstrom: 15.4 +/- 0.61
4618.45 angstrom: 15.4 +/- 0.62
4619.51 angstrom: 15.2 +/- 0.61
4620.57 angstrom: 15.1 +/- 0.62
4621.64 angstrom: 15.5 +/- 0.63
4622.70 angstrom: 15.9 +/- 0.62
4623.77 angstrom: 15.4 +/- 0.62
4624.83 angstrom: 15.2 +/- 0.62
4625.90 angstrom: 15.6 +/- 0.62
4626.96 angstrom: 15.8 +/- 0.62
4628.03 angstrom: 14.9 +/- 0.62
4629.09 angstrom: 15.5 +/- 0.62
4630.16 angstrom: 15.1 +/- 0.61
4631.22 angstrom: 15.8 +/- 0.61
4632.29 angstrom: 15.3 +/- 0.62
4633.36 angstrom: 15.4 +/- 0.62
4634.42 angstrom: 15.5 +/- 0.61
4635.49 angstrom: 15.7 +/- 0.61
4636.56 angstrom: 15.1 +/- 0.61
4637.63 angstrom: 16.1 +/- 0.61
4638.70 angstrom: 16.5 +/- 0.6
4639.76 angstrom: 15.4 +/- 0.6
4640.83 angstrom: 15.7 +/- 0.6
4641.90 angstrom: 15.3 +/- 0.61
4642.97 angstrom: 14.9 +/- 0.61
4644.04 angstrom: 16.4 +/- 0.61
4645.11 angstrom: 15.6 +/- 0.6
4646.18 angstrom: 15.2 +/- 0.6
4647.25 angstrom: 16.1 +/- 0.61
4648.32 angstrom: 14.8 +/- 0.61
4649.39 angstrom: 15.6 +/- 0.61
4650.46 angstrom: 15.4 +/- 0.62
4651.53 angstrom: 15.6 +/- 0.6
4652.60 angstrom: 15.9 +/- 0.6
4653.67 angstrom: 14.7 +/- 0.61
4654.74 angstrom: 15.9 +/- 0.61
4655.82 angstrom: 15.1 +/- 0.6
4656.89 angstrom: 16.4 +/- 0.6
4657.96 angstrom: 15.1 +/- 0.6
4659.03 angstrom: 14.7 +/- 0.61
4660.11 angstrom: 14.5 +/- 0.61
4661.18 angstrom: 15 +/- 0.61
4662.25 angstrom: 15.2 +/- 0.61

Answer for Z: 2.6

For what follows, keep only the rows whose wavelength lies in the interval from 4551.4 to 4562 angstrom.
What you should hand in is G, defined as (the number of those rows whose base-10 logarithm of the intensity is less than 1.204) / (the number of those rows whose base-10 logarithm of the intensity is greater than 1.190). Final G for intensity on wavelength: 1.2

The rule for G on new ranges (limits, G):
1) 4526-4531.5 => 0.7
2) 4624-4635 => 2.0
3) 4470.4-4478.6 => 0.8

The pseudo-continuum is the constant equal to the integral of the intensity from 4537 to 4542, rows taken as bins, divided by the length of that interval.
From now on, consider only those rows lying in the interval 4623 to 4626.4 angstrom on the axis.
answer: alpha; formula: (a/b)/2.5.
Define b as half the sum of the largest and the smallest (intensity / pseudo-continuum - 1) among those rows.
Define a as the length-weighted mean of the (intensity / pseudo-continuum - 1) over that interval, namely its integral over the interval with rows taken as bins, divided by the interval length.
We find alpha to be 0.46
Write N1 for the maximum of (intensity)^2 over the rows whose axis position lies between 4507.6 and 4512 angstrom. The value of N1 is 243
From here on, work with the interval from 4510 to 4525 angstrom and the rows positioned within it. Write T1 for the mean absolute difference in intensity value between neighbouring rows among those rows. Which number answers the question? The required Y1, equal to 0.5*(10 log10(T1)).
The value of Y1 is -1.7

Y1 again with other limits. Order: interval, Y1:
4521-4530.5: -1.3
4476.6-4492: -1.0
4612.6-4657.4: -1.2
